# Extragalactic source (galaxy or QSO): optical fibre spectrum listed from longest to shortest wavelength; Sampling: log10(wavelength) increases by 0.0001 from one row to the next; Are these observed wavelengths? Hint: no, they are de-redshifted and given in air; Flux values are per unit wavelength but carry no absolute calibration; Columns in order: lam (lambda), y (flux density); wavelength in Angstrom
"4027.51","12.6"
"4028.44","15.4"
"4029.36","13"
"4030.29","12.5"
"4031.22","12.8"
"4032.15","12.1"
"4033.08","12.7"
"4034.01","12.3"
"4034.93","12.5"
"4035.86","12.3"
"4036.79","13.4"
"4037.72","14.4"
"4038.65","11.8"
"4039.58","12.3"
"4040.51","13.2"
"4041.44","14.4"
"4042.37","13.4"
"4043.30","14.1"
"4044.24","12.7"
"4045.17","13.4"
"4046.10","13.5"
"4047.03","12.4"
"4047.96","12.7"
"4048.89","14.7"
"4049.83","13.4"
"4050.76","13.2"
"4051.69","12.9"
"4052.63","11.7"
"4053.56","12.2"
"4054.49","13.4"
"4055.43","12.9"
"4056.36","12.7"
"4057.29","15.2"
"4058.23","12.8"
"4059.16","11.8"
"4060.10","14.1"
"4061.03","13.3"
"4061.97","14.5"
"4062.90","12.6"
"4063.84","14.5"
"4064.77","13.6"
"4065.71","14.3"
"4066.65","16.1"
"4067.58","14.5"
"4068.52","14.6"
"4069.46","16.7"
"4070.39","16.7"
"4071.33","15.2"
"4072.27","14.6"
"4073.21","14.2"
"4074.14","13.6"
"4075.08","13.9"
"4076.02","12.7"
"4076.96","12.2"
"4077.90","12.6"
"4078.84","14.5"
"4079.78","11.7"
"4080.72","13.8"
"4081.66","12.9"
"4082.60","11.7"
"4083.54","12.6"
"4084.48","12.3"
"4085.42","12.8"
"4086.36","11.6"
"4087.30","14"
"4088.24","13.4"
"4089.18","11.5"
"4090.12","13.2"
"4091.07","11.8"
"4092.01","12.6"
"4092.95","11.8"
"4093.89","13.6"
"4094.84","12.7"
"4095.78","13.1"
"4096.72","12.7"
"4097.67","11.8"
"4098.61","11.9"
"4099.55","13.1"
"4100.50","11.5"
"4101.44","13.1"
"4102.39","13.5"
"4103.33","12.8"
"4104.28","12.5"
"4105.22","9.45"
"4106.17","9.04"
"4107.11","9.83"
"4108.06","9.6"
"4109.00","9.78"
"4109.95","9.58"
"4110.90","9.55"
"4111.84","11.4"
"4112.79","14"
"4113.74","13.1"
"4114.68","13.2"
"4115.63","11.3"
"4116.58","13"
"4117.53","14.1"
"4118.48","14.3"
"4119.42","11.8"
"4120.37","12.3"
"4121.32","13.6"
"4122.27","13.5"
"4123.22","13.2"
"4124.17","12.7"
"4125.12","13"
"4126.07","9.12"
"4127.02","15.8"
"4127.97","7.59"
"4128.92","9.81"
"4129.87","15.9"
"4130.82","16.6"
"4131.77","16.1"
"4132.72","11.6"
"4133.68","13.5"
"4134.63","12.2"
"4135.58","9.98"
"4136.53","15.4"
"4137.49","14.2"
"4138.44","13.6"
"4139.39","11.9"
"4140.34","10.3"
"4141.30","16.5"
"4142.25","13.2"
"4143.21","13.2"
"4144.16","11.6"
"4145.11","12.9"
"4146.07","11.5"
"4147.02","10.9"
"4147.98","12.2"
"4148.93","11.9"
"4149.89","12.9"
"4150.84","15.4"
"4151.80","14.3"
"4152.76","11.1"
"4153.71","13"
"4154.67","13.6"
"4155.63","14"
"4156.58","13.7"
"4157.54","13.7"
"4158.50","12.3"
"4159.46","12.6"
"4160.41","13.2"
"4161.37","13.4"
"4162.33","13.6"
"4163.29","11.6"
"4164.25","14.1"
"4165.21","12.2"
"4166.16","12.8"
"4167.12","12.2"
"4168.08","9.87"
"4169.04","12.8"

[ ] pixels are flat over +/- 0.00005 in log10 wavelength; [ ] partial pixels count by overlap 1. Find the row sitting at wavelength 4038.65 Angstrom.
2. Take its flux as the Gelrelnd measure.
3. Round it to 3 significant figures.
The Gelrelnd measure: 11.8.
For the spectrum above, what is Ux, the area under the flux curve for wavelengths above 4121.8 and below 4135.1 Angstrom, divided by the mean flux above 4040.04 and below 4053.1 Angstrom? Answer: 12.9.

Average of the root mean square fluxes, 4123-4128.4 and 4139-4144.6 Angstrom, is 12.6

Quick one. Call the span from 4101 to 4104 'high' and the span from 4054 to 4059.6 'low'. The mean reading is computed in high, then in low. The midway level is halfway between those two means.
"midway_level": 13.1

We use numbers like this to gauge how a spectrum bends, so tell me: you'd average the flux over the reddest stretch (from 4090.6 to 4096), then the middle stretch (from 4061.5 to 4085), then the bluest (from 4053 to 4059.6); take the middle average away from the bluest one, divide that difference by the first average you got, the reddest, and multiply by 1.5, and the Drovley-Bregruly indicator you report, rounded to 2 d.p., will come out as -0.10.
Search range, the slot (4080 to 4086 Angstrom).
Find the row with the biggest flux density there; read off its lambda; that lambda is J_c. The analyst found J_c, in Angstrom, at 4080.72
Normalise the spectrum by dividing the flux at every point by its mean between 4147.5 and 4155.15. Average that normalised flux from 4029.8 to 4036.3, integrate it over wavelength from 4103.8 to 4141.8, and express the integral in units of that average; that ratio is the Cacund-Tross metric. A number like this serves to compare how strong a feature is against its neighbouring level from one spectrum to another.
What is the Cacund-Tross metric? 38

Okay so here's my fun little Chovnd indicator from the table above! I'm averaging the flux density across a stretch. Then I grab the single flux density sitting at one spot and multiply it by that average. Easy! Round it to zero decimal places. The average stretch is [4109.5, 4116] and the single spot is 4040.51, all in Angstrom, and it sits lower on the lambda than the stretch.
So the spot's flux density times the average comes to 155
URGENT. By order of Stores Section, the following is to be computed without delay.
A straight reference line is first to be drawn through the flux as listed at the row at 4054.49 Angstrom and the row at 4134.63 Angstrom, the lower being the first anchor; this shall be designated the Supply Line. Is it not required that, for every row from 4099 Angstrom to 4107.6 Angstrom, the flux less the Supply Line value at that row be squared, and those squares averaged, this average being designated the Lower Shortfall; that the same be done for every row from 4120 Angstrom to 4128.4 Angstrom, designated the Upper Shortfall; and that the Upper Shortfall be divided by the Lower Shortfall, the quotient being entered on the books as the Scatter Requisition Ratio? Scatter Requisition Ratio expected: 1.5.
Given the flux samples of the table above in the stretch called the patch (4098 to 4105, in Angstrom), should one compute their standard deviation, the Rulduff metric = 0.7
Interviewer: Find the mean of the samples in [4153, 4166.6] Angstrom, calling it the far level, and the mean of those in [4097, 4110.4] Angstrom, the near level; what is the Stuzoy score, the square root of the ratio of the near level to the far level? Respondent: 0.93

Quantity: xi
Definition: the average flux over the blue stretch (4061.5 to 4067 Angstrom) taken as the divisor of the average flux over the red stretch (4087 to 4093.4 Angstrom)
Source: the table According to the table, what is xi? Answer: 0.88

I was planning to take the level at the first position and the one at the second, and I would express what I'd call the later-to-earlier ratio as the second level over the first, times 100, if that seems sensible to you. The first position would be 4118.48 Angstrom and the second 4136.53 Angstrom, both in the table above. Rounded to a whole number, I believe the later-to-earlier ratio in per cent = 108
